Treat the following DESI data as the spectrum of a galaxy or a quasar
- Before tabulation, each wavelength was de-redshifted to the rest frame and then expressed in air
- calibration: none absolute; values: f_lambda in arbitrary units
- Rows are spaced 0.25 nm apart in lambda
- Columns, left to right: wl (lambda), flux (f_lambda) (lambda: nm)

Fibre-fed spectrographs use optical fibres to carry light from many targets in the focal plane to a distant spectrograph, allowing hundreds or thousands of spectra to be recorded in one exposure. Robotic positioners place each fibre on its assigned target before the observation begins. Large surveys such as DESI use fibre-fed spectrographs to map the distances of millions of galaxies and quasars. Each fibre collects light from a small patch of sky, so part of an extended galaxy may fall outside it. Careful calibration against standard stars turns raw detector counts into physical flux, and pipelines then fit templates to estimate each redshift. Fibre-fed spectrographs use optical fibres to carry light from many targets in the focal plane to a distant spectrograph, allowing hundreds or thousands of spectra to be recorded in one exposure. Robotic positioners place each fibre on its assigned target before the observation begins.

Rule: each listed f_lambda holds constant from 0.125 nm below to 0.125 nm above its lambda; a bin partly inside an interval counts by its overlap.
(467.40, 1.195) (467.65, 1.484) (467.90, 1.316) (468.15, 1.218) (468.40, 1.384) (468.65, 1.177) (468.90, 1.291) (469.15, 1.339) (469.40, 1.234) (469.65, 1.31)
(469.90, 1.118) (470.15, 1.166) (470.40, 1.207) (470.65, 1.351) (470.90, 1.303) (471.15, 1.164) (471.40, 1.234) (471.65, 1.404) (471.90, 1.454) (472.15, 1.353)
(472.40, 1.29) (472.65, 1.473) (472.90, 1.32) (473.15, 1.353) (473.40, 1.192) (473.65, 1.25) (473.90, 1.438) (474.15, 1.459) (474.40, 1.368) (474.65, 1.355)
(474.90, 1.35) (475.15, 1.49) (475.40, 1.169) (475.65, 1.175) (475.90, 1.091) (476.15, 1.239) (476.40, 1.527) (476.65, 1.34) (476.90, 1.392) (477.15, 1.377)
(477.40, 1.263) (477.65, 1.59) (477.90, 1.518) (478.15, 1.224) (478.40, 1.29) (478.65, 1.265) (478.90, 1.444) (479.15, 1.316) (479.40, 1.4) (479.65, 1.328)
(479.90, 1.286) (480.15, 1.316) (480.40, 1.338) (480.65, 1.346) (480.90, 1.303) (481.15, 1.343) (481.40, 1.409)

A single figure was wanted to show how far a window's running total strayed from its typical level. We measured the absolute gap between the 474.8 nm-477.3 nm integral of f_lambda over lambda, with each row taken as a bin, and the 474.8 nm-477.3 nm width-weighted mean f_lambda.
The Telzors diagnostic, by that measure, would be 1.97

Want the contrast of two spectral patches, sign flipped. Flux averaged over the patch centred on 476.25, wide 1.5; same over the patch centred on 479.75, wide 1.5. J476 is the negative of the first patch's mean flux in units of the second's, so -0.97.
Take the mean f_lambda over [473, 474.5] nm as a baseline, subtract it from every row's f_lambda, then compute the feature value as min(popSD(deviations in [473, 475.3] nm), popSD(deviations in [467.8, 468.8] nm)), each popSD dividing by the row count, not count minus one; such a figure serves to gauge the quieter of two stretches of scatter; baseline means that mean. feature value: 0.081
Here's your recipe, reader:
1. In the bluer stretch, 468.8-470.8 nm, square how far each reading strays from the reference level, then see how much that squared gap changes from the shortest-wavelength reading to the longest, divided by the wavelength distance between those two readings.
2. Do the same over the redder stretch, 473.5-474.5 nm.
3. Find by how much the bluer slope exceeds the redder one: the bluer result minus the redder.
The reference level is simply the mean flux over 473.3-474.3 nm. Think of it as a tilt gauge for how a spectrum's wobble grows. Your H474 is 0.01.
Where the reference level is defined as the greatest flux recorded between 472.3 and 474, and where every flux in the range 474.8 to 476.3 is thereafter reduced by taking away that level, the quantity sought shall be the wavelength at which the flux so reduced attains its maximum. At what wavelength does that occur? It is 475.15 nm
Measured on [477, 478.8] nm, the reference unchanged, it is 477.65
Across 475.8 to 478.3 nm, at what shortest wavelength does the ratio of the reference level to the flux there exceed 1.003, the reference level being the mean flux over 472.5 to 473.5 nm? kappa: 475.90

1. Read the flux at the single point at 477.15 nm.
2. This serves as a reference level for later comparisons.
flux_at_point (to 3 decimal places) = 1.377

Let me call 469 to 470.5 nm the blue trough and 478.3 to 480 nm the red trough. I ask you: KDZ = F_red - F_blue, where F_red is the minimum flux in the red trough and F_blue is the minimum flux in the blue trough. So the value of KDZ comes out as 0.15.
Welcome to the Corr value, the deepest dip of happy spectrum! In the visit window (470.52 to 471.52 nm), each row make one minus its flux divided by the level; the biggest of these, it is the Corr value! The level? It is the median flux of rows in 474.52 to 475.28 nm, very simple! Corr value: 0.14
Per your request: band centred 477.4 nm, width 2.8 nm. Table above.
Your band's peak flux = 1.59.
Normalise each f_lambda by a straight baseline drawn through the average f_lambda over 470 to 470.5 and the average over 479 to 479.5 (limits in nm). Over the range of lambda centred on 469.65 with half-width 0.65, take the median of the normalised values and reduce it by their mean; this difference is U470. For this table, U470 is 0.004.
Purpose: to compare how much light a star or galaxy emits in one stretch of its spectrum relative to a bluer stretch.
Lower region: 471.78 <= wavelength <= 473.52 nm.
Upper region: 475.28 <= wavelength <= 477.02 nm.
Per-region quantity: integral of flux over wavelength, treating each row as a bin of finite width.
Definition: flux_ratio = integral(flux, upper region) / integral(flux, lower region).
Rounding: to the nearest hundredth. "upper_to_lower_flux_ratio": 0.95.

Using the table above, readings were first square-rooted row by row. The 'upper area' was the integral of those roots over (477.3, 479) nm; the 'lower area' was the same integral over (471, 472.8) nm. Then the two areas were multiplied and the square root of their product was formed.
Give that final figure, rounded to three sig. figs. 2.03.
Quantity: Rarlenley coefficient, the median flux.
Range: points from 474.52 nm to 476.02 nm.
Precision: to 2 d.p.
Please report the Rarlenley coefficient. 1.26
